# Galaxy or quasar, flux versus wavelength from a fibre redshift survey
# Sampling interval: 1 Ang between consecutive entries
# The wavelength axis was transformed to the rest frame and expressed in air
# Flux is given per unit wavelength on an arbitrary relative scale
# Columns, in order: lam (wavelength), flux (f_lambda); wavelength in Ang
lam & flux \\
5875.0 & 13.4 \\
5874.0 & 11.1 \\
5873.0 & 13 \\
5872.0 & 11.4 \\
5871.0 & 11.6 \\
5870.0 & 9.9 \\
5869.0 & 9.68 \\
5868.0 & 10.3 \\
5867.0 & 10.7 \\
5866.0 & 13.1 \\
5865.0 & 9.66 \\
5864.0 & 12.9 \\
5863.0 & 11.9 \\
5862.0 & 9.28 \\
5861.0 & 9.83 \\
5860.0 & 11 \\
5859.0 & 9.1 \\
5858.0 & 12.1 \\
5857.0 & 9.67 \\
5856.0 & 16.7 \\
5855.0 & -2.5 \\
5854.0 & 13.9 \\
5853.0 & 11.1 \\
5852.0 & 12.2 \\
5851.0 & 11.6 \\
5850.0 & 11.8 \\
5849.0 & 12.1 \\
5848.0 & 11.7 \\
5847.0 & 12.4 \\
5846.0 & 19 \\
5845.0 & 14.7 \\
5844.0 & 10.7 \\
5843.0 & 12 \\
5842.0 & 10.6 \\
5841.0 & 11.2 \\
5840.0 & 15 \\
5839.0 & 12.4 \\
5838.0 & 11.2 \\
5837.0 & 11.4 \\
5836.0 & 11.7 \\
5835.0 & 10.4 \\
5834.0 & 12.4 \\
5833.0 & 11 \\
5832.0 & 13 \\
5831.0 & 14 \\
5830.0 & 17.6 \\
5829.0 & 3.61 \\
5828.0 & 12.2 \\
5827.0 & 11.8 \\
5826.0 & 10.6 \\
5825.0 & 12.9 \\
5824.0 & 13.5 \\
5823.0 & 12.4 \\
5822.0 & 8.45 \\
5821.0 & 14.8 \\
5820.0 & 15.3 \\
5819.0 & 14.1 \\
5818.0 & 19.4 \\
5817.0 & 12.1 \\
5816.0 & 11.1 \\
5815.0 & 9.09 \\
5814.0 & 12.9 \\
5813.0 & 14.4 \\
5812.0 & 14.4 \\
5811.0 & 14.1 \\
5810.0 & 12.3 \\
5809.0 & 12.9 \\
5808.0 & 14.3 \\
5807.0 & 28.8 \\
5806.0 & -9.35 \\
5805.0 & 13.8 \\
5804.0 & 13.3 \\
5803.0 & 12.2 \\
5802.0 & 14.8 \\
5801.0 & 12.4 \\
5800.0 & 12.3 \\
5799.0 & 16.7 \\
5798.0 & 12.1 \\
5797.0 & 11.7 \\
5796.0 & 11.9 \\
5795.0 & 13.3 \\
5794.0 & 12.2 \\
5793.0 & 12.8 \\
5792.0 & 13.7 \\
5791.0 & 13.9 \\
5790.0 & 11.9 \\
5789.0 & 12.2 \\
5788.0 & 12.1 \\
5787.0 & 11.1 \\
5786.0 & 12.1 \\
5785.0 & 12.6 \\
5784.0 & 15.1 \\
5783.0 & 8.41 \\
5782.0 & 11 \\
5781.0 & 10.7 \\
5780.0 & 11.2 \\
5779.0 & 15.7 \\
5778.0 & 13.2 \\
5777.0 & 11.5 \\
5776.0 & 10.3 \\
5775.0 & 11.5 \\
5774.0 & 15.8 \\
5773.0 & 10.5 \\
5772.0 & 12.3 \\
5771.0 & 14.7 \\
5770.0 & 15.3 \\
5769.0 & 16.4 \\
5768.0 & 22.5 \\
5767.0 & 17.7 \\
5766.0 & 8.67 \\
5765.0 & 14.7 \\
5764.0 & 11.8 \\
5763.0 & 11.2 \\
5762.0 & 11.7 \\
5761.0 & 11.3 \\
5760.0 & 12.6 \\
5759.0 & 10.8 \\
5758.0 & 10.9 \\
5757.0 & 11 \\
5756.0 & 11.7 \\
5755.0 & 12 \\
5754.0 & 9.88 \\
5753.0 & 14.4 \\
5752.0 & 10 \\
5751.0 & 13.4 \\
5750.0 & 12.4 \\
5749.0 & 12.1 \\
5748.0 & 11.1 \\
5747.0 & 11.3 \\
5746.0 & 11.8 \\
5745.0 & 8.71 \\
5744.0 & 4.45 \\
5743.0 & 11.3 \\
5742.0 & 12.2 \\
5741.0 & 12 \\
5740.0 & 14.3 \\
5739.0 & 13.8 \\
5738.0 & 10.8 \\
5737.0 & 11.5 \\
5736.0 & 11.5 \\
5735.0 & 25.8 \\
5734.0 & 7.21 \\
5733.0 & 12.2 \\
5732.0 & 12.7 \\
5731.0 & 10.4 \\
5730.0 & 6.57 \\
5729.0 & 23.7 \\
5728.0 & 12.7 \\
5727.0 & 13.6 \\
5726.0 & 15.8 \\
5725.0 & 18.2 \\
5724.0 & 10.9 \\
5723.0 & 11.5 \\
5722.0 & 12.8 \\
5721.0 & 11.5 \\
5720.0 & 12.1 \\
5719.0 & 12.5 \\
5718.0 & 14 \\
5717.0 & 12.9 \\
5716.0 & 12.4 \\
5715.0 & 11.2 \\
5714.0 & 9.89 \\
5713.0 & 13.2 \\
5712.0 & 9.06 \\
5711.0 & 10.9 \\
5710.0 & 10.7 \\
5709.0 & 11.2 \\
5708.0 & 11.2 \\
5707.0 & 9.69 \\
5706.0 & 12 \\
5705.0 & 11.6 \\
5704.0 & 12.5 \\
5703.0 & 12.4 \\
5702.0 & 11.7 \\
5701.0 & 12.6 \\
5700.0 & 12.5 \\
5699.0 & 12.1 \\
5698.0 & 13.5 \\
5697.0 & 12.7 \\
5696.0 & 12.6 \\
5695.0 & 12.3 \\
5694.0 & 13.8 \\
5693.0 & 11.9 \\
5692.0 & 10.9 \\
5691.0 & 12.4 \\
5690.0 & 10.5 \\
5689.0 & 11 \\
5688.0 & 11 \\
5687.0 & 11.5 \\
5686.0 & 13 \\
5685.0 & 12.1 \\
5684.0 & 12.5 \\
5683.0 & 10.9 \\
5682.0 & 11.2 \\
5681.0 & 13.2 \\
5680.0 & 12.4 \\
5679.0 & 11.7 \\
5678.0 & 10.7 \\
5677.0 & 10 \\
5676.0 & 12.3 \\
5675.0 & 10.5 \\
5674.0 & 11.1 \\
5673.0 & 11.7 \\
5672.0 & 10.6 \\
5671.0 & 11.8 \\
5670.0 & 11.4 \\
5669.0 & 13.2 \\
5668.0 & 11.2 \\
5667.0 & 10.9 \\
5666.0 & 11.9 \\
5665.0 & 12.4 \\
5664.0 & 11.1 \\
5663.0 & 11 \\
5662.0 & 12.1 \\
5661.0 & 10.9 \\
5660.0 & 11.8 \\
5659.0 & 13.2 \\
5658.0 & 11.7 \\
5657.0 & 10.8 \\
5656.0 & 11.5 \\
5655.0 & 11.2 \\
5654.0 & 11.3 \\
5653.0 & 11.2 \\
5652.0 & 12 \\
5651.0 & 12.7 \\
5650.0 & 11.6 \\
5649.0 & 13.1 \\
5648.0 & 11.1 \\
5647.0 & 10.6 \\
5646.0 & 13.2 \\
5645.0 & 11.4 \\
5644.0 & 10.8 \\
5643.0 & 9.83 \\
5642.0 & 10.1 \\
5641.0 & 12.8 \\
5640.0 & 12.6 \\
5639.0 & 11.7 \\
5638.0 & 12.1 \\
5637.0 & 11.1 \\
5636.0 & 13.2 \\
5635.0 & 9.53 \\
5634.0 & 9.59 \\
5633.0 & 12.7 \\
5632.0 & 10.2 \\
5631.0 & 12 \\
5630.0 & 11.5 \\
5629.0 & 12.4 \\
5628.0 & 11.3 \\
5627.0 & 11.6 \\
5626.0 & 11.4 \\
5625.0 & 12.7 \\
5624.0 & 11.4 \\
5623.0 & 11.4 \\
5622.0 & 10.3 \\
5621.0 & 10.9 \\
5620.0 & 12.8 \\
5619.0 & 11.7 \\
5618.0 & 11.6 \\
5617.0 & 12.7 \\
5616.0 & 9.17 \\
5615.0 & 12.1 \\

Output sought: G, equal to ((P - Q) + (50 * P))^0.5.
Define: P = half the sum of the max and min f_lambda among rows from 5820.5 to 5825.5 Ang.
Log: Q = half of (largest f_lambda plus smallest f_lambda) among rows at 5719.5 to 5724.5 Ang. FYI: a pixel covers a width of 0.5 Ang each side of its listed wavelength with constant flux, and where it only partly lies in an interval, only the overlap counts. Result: 24.1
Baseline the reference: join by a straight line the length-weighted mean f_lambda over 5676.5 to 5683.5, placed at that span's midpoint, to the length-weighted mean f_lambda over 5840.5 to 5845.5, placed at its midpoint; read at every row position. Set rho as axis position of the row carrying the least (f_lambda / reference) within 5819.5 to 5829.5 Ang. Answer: 5829.0 Ang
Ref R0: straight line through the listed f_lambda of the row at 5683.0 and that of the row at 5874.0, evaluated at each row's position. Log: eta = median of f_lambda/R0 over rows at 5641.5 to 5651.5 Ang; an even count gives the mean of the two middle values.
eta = 1.04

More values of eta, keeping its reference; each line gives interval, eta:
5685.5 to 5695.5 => 1.07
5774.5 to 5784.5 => 1.03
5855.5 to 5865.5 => 0.94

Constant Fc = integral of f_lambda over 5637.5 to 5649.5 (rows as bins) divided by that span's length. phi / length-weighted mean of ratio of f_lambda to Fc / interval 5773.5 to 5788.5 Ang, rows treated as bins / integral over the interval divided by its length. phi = 1.05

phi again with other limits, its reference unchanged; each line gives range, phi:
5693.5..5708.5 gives 1.05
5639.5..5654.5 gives 1.00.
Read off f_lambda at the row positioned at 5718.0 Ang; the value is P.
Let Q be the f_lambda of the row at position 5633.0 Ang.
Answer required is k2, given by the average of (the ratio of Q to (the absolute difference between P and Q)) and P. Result 11.9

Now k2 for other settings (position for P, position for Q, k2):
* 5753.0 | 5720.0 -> 9.8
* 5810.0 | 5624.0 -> 12.5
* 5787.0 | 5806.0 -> 5.3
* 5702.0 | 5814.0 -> 11.2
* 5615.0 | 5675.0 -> 9.3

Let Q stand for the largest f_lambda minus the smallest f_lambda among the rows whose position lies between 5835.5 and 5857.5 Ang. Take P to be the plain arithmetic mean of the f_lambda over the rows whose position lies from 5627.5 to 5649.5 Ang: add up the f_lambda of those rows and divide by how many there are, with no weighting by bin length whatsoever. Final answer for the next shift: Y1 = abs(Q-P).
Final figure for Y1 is 10.0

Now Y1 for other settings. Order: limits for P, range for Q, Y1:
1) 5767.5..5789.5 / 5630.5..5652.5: 9.3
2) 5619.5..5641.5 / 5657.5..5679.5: 8.4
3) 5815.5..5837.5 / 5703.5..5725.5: 3.3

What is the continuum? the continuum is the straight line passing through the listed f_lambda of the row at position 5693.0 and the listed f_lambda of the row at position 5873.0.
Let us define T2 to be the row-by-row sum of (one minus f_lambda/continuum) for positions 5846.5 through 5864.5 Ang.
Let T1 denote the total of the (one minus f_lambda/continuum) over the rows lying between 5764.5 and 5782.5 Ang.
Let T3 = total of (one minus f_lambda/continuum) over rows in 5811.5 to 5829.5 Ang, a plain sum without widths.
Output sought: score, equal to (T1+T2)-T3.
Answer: 0.7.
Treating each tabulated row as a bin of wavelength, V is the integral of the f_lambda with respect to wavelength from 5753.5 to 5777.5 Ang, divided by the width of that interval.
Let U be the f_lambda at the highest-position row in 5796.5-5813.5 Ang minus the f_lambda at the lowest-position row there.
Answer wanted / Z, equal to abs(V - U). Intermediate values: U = 2.7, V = 12.8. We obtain 10.1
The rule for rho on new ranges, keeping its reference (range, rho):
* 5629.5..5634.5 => 5634.0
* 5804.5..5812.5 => 5806.0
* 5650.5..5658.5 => 5657.0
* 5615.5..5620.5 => 5616.0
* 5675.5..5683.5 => 5677.0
